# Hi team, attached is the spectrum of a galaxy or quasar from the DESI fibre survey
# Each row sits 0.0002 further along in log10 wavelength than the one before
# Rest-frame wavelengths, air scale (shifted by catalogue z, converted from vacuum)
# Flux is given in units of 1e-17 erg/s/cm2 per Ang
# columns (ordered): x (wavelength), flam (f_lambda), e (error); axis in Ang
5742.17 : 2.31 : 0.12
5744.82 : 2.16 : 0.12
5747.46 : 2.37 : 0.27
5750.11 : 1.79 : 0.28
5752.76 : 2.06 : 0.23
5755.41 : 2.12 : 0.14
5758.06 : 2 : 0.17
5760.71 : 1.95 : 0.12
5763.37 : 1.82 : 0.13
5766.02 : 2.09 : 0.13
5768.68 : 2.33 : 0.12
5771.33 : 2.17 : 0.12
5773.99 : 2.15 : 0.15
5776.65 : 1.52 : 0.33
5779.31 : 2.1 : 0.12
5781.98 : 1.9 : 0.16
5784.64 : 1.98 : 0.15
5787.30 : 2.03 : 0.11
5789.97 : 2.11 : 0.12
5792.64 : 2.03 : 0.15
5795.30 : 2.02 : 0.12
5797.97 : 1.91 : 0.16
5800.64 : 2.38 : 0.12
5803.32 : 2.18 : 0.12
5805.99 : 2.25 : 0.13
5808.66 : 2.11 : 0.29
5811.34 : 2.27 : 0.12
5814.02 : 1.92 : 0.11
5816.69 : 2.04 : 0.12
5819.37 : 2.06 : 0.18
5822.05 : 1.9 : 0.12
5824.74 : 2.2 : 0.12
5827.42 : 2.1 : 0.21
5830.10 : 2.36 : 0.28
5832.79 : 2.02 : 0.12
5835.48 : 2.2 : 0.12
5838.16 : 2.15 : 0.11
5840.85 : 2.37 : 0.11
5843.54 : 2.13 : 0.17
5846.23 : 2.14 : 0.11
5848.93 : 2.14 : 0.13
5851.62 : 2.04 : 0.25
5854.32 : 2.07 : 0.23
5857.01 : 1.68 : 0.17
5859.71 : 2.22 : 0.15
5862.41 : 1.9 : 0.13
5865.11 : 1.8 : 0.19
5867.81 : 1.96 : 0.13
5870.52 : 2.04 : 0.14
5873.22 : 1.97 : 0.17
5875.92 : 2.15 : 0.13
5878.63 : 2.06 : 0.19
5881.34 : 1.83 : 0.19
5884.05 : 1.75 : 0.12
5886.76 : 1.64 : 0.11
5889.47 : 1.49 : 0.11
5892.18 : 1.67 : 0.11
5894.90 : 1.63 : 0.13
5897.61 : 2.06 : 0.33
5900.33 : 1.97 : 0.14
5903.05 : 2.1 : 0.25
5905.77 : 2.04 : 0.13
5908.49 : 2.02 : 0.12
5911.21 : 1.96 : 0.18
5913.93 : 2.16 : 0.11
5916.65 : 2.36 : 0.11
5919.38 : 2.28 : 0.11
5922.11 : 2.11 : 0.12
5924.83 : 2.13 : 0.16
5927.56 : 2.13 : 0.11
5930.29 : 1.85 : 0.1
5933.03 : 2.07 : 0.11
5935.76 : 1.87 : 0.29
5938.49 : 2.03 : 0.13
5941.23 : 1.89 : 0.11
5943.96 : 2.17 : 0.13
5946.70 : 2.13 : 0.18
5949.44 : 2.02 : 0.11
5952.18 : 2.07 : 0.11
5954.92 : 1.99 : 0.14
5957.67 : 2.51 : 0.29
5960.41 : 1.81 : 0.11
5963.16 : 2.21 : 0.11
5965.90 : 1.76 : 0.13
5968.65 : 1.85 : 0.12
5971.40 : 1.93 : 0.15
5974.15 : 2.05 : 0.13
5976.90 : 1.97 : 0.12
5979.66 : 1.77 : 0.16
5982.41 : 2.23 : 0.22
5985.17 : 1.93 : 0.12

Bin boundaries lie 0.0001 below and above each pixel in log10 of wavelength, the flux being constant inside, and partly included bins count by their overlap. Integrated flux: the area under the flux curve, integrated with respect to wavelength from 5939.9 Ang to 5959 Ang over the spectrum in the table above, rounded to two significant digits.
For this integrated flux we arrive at 40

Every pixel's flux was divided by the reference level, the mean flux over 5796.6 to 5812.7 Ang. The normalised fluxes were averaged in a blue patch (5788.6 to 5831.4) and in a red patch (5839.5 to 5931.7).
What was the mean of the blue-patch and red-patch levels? 0.94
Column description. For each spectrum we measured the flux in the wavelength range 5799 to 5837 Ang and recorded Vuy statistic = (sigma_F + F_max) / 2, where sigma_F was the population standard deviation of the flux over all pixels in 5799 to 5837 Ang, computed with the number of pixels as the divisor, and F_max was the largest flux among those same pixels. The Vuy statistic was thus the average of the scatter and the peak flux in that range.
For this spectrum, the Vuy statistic 1.26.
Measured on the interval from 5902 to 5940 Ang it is 1.25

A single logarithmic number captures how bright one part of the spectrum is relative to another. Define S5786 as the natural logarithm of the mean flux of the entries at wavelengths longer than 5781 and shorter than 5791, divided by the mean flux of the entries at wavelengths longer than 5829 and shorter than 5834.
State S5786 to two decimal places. -0.09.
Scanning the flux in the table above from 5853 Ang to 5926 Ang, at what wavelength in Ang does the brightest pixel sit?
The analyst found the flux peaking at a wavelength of 5916.65 Ang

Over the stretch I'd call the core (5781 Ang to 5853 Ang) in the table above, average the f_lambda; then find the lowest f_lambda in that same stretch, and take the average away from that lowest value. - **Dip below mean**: -0.21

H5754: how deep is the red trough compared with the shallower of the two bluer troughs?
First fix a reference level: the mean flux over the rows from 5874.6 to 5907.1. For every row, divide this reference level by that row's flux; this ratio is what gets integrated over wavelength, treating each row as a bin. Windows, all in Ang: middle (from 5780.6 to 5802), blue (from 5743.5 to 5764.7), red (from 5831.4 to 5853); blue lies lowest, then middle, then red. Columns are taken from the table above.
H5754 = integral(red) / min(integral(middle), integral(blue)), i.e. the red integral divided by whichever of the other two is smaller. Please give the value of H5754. 0.96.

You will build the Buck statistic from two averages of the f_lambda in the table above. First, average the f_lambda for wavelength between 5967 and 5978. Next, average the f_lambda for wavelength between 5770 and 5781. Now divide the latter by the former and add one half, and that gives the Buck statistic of 1.52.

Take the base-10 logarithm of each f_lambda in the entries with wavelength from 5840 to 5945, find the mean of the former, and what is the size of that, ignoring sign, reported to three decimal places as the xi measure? 0.298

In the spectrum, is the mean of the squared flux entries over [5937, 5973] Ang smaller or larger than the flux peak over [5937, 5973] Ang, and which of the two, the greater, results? 4.15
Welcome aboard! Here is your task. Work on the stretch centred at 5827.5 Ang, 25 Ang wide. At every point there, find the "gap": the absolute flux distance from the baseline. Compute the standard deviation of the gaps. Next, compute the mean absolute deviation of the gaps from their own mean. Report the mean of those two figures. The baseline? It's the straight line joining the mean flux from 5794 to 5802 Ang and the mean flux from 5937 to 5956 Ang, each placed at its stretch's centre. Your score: 0.07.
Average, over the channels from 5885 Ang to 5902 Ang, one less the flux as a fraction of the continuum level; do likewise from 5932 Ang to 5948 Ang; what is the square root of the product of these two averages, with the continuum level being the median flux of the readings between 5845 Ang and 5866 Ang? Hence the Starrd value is 0.05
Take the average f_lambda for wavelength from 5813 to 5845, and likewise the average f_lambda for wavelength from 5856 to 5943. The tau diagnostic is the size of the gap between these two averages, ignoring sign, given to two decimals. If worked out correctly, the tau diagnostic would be 0.16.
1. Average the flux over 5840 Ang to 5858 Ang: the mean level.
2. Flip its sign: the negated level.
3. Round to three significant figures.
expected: -2.08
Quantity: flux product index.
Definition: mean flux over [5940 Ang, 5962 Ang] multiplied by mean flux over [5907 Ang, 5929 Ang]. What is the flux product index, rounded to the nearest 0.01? 4.45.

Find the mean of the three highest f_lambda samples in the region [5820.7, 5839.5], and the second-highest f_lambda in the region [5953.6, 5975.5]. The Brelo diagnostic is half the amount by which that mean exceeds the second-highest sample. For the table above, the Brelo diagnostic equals 0.022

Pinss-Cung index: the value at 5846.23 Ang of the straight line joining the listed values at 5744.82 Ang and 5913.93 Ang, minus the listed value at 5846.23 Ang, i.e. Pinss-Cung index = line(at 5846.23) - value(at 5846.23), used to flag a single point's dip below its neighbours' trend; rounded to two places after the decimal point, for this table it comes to 0.02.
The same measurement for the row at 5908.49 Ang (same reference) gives 0.14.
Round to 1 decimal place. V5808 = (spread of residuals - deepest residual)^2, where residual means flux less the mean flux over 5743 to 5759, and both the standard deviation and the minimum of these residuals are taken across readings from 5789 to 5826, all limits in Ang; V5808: 0.1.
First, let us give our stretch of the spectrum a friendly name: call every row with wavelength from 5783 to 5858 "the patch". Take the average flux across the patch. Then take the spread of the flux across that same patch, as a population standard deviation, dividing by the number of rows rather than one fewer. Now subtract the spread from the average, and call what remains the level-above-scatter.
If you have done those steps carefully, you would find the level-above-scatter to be 1.95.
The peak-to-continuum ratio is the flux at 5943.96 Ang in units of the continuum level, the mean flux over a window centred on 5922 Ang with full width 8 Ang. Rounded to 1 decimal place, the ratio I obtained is 1.0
